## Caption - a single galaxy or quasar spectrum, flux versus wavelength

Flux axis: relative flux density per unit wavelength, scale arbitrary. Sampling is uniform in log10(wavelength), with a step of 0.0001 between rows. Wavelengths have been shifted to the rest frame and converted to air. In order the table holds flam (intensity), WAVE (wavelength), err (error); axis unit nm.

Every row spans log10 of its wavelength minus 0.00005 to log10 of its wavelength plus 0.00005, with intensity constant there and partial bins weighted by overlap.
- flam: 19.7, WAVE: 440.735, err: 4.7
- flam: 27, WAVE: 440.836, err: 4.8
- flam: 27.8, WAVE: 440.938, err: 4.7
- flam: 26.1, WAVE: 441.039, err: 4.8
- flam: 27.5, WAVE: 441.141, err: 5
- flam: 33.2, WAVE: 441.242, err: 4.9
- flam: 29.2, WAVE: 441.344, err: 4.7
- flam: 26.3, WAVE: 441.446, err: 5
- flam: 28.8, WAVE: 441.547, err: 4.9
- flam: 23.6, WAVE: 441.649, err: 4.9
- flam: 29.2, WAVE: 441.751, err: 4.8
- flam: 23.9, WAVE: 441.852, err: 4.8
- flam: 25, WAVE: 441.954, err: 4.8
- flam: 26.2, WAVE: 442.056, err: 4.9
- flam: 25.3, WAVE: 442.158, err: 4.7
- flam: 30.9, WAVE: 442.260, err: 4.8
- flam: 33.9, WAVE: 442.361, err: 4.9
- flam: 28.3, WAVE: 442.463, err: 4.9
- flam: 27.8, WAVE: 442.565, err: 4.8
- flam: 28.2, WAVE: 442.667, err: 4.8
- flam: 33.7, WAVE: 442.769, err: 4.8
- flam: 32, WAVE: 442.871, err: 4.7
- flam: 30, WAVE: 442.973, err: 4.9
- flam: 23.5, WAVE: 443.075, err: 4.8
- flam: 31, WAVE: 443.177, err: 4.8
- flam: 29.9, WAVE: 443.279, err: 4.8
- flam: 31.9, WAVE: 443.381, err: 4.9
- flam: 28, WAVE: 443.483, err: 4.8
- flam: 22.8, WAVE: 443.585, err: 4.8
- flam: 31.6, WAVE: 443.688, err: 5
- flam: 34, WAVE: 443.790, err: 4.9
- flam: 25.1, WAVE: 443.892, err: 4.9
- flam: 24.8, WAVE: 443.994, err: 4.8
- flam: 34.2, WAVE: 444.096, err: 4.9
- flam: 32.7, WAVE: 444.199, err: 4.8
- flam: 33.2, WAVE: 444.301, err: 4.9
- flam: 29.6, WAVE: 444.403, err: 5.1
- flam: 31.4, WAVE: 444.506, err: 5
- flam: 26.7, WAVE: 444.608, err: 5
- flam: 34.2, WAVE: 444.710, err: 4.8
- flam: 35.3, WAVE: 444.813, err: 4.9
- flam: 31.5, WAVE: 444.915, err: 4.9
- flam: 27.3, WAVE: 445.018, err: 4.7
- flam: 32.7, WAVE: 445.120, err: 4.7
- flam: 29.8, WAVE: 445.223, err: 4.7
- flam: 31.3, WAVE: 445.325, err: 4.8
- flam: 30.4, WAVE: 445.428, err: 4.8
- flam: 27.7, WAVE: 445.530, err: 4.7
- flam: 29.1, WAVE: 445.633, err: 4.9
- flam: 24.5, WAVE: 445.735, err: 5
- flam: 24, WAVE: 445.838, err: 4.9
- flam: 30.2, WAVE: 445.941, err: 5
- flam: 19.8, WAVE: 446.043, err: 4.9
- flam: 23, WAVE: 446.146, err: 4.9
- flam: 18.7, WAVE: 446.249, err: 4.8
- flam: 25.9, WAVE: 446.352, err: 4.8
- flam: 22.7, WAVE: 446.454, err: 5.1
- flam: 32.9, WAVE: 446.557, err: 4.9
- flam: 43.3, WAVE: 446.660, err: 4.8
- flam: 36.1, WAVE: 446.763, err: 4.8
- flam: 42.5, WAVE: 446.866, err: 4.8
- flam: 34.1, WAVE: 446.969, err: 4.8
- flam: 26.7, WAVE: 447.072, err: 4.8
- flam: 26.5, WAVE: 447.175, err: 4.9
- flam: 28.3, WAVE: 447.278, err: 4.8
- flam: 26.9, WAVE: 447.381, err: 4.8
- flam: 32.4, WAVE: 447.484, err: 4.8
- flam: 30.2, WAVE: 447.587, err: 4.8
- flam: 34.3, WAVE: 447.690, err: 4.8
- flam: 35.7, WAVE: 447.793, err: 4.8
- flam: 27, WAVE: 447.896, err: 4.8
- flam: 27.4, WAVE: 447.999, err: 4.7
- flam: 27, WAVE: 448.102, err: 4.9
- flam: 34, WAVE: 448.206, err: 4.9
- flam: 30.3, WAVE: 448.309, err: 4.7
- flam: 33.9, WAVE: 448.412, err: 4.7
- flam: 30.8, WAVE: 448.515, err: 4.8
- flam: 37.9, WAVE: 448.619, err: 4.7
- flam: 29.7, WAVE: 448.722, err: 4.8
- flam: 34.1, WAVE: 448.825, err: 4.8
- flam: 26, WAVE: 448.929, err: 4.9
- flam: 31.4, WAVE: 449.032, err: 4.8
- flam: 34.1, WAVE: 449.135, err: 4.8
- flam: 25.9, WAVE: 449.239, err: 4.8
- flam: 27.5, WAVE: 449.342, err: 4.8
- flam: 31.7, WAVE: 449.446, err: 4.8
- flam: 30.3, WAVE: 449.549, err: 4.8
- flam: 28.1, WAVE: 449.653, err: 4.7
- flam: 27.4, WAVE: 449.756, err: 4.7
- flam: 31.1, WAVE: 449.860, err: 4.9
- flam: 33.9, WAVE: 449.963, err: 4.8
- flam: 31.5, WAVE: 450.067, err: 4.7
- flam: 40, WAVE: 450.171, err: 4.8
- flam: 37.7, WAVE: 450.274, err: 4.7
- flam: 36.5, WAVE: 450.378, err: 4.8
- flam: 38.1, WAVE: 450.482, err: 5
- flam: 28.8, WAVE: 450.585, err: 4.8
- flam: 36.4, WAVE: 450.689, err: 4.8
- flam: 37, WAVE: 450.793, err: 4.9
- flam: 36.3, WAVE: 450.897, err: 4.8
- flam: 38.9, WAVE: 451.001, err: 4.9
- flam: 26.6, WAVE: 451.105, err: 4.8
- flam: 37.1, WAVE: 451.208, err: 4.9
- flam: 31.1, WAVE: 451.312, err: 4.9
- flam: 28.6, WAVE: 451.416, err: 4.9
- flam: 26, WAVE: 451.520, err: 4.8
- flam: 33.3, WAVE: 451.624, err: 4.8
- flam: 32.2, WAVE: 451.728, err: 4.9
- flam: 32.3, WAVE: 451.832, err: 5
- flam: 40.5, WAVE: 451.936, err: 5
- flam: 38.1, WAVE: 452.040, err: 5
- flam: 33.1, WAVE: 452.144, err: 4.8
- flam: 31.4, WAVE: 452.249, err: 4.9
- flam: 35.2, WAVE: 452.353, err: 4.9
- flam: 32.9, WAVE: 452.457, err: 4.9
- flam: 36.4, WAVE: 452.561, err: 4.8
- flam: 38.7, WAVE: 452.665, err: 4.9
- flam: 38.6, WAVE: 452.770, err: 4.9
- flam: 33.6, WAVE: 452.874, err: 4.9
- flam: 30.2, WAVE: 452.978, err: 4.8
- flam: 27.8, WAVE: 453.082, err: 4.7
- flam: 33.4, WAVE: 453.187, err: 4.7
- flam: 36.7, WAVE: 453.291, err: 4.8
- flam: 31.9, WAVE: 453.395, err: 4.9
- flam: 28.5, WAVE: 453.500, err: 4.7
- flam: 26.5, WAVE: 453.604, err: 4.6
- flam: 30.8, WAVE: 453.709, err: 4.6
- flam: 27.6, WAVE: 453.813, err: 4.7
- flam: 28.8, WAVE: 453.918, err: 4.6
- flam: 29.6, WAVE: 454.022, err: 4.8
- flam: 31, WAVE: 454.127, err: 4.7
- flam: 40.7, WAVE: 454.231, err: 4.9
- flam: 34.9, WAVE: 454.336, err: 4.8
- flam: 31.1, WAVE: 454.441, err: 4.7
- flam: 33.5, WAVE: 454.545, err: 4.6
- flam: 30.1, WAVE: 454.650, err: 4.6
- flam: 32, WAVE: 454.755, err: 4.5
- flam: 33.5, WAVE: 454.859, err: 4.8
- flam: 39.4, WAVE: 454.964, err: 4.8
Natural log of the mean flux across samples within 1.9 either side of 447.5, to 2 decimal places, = 3.40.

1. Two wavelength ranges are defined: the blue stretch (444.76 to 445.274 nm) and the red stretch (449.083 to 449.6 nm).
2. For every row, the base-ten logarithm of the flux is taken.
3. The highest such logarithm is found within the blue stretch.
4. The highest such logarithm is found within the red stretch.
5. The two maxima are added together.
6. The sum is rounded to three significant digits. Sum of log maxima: 3.08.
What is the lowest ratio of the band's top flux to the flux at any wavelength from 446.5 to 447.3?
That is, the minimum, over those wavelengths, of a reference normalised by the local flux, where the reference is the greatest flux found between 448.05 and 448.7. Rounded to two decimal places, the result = 0.88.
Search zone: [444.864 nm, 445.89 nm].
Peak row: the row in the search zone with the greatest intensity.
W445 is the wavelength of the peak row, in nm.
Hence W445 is 445.120 nm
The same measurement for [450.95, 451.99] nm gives 451.936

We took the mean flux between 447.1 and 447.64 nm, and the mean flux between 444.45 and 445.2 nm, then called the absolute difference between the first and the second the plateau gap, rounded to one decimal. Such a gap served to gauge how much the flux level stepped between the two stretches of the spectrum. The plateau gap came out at 2.4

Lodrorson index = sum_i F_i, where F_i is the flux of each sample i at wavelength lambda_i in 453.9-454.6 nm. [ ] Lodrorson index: 230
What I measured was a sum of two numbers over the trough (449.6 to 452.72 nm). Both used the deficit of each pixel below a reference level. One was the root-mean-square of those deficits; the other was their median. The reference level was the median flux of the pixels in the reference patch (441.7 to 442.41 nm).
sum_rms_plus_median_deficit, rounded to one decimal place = 1.3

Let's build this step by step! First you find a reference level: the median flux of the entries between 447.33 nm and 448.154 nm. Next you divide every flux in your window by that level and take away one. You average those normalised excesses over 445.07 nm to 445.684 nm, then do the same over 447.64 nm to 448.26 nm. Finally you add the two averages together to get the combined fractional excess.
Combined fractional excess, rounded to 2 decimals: 0.12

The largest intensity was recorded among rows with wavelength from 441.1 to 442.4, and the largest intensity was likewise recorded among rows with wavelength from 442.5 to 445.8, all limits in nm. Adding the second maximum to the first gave 69.2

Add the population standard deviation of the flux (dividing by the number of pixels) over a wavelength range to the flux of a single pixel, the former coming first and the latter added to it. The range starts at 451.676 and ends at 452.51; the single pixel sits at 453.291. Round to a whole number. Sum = 40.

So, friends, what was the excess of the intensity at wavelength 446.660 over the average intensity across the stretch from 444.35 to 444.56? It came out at 13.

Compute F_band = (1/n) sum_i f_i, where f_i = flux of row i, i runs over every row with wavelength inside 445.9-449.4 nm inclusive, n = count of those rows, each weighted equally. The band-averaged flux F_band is 30.2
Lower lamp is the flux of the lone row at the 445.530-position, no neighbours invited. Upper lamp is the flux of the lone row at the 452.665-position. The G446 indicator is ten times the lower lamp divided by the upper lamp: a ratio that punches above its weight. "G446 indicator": 7.2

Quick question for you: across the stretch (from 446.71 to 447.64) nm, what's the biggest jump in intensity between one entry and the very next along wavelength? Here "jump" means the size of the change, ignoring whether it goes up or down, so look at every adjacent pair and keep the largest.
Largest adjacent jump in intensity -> 8.4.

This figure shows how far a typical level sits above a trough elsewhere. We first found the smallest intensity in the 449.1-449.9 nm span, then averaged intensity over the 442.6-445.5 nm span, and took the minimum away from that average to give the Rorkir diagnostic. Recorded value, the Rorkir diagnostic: 4.3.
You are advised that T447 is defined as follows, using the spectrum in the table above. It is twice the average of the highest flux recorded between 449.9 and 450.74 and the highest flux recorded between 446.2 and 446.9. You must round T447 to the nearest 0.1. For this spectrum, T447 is 83.3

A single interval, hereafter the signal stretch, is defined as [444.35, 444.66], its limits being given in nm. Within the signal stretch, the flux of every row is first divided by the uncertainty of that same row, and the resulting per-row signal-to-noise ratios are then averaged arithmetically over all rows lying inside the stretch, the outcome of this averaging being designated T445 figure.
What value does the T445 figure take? 5.8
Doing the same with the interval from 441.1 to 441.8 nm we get 5.8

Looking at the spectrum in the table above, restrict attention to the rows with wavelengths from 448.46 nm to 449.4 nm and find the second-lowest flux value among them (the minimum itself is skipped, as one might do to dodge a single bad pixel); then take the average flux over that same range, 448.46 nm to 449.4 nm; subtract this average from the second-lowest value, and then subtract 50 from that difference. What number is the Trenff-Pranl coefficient -54.8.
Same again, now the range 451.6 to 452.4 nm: -52.3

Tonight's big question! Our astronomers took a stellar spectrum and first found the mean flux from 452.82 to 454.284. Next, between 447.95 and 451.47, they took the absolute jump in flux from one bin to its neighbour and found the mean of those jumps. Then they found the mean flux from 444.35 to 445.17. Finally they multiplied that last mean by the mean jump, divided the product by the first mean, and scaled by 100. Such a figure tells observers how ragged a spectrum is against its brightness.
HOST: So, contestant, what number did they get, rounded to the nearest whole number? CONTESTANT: 442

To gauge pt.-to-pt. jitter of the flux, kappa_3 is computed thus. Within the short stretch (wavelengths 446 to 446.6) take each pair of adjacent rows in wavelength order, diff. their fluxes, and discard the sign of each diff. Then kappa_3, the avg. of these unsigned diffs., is 5.6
